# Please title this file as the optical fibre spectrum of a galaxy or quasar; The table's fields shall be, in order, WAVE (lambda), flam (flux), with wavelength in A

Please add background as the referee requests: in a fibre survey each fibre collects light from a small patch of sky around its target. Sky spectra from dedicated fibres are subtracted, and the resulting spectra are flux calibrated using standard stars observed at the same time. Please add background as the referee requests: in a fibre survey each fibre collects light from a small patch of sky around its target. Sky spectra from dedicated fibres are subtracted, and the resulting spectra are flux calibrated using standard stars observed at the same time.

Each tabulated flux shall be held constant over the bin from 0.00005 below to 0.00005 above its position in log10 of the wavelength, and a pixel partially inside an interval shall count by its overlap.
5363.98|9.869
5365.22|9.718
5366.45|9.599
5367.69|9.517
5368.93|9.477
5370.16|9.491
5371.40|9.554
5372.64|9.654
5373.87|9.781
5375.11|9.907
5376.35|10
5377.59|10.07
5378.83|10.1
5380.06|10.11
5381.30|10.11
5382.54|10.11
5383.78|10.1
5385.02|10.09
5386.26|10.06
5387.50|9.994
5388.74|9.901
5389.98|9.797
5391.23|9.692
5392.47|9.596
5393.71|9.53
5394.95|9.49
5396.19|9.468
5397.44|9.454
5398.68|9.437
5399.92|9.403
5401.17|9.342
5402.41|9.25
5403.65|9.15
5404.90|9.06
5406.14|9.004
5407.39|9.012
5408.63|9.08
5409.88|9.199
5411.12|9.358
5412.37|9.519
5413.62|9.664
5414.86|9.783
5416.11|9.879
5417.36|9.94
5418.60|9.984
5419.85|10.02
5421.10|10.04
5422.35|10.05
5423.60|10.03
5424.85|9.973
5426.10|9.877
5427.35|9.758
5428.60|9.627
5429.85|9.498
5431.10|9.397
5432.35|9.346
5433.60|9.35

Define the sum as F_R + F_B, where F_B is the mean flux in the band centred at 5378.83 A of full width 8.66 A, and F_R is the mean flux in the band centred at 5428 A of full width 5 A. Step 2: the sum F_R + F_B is 19.7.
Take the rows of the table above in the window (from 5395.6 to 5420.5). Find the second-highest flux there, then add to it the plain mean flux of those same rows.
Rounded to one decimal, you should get 19.4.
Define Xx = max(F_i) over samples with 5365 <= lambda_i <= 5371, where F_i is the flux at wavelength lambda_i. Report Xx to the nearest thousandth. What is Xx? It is 9.718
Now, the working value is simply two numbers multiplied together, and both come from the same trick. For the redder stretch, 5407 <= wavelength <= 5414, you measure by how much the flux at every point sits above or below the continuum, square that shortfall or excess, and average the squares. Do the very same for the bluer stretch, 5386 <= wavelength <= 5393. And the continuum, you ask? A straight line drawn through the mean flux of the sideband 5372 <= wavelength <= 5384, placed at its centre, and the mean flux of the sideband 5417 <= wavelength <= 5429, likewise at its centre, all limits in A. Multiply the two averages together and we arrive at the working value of 0.021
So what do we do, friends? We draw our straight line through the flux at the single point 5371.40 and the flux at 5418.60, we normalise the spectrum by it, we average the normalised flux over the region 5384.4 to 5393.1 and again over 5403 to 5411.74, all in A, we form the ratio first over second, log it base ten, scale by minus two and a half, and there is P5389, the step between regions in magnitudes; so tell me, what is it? -0.10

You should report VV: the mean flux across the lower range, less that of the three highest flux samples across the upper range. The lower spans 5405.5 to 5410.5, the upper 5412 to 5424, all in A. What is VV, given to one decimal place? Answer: -1.0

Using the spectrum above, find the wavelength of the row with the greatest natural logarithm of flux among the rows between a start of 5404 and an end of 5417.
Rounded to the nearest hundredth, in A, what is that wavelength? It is 5416.11 A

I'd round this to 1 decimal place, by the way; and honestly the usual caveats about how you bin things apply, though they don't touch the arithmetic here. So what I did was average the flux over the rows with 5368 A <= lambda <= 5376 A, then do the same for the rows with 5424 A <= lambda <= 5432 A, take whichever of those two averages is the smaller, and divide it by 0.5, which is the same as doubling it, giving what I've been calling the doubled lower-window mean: 19.3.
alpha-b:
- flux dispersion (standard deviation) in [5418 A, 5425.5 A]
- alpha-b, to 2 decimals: 0.03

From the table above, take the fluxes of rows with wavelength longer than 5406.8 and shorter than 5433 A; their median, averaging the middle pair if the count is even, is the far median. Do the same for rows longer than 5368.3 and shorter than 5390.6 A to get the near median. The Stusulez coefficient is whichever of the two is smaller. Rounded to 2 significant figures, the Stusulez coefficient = 9.8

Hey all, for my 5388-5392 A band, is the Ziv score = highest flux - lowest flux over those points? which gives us 0.21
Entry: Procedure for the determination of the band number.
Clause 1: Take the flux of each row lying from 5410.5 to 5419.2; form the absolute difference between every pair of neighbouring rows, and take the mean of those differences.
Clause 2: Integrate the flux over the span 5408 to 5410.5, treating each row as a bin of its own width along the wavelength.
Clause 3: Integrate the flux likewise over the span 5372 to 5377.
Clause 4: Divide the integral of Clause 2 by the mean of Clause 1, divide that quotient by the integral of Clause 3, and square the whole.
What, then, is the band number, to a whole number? 20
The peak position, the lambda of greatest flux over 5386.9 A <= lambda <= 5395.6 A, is 5387.50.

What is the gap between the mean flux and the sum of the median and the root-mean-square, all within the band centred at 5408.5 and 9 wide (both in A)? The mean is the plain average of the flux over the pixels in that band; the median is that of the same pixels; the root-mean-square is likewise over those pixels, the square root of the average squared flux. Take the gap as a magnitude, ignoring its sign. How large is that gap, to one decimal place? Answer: 9.1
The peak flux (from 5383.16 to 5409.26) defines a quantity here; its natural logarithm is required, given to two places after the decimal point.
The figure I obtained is 2.31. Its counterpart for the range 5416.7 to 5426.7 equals 2.31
